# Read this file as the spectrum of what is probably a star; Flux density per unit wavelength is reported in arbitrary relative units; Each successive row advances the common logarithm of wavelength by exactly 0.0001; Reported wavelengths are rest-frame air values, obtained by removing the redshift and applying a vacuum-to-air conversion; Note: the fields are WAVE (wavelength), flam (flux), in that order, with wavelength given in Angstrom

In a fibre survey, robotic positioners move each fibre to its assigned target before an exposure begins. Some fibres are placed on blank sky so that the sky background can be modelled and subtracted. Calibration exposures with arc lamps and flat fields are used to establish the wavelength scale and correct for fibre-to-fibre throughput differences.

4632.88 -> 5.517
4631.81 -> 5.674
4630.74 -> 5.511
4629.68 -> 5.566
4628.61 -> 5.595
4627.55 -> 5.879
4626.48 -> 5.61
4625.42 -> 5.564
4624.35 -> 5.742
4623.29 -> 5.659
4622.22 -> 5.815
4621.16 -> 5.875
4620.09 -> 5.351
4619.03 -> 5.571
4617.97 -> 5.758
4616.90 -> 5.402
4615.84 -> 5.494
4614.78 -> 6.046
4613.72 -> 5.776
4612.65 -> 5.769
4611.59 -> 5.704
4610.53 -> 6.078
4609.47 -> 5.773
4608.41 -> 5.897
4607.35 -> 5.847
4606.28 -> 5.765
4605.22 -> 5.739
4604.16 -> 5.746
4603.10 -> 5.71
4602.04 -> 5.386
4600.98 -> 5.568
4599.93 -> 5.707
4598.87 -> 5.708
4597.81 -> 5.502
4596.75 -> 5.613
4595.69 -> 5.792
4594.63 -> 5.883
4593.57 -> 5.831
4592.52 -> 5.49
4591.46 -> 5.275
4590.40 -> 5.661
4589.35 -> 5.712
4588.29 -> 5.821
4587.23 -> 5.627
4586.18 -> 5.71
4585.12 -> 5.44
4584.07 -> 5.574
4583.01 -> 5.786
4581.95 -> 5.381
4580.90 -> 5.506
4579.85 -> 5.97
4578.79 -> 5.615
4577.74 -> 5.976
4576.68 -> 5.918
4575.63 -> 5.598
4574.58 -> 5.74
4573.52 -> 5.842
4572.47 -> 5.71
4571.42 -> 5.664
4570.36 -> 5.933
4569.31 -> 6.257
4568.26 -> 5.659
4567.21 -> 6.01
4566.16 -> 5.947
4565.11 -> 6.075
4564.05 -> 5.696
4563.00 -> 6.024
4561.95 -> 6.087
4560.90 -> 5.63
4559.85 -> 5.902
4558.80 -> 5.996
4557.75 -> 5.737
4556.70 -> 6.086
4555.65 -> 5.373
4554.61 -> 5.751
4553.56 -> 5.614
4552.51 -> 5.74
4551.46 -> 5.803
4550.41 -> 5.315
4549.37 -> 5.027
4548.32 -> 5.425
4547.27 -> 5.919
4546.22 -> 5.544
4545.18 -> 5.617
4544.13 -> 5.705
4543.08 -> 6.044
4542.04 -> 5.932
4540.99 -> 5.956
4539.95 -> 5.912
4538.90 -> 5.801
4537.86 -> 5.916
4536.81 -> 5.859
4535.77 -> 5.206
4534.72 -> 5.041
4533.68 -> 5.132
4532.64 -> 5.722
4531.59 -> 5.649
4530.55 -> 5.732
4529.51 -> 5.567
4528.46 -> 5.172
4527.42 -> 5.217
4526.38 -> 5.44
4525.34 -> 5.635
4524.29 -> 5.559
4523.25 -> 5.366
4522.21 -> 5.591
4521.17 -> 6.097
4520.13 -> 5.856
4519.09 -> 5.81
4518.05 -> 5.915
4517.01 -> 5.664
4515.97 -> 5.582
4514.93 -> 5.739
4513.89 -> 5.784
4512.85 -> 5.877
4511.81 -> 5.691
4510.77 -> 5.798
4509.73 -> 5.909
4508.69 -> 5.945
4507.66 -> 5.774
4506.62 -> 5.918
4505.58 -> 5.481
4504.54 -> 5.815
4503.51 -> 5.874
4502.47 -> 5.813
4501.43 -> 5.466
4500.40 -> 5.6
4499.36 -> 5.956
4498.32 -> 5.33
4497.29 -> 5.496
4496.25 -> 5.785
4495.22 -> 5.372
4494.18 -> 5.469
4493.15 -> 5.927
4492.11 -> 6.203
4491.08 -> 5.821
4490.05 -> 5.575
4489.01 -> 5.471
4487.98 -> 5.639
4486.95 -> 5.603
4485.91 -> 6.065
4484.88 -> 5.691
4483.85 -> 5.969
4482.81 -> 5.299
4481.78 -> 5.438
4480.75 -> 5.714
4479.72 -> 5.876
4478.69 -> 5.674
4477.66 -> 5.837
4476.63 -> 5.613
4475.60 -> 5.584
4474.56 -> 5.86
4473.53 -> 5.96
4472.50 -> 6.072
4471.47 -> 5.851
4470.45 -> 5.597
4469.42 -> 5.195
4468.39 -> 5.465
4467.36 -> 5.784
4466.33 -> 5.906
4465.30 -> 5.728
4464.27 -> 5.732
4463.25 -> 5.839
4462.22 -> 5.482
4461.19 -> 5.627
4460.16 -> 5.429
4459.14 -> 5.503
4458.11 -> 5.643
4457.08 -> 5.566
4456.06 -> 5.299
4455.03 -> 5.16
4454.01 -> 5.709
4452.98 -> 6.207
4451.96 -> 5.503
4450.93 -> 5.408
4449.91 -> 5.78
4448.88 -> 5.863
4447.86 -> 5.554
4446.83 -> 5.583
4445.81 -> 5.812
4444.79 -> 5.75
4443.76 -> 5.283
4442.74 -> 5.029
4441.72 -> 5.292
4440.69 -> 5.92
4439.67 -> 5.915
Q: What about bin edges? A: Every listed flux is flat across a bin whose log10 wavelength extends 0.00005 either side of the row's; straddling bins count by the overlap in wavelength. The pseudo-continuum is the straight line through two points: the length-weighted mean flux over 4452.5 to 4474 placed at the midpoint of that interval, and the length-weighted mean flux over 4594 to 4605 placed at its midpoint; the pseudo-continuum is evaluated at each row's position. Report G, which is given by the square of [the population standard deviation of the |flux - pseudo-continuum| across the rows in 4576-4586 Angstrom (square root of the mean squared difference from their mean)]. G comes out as 0.009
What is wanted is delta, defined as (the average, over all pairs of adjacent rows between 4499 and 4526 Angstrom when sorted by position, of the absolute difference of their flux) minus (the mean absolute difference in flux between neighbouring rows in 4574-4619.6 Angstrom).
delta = -0.01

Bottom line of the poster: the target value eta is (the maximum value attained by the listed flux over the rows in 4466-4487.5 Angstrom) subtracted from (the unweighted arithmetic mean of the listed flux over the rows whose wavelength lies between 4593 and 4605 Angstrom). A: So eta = -0.395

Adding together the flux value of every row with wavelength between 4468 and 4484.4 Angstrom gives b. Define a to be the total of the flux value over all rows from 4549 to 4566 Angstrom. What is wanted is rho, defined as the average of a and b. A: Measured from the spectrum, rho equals 91.4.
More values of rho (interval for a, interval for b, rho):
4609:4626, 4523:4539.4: 89.7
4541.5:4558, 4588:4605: 90.5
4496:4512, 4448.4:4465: 90.7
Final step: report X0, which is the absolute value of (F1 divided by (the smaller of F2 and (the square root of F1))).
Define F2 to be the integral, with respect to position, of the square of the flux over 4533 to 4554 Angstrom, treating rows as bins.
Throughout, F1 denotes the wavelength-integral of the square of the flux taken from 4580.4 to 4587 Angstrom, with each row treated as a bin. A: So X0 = 14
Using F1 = 205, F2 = 667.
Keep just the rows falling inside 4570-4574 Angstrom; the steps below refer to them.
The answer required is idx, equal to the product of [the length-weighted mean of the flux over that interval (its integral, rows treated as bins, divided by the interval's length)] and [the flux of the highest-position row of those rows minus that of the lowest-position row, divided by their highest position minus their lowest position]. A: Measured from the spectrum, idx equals -0.2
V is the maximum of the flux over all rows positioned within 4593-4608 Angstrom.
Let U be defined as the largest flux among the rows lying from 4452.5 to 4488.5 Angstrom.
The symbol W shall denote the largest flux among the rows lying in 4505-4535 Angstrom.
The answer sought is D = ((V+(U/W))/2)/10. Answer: 0.3451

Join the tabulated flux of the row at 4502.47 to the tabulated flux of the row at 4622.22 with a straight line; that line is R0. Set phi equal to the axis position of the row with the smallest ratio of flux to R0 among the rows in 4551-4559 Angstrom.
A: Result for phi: 4555.65 Angstrom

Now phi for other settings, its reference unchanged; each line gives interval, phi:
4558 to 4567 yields 4560.90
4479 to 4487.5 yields 4482.81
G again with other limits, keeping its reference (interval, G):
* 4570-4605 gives 0.010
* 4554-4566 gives 0.024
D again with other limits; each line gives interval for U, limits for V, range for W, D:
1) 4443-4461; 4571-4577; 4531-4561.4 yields 0.3469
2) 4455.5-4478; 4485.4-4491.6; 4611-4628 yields 0.3535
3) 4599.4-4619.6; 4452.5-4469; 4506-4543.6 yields 0.3602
